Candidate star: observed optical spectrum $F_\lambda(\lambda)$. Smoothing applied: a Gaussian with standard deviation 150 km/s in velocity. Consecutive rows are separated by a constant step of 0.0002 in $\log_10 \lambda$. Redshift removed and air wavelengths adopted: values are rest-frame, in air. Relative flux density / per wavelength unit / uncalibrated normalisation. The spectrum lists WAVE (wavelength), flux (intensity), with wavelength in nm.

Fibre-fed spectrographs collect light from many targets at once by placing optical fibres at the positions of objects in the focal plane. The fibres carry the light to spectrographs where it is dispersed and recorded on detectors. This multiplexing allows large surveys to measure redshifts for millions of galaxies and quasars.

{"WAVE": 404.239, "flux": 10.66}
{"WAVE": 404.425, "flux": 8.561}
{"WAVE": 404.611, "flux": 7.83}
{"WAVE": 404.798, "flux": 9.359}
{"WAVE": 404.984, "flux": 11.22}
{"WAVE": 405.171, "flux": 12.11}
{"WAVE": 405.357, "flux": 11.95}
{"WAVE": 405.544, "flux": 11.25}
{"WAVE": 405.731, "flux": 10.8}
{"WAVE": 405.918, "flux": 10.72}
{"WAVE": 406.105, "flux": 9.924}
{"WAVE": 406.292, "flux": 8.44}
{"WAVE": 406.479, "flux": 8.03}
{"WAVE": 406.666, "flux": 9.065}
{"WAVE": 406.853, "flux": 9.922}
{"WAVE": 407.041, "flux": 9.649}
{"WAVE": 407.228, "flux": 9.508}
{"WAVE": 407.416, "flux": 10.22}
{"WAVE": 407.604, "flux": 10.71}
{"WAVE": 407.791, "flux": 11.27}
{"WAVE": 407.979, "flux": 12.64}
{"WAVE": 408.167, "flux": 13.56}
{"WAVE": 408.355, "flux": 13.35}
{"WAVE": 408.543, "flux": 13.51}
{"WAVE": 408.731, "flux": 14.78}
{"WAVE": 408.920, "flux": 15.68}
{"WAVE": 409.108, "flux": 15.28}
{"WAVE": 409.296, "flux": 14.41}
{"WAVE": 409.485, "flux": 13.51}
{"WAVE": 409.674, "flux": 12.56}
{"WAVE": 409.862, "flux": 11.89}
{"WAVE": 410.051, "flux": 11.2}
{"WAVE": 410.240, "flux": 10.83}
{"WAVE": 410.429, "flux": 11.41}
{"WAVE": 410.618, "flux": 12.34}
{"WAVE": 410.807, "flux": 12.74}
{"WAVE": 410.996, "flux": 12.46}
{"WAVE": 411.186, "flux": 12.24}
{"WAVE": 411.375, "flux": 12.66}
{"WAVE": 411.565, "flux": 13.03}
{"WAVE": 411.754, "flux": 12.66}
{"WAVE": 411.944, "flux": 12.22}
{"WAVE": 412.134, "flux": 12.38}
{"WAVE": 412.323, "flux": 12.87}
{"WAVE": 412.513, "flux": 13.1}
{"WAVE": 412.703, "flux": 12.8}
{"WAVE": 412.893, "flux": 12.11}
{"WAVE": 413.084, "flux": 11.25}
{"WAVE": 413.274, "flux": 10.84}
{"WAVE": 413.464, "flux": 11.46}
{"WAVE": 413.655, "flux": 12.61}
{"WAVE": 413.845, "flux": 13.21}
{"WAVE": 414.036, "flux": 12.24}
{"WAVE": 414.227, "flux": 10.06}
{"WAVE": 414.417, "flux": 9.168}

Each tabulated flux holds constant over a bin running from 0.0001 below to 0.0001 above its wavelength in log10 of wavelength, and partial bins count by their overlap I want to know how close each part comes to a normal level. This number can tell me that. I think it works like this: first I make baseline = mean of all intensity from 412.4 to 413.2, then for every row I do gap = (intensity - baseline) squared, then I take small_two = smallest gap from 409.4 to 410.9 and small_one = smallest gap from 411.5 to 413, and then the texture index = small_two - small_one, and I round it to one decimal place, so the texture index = 0.0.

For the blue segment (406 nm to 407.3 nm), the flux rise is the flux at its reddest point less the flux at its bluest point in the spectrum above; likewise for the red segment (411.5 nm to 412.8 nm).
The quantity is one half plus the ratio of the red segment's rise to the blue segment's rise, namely 1.1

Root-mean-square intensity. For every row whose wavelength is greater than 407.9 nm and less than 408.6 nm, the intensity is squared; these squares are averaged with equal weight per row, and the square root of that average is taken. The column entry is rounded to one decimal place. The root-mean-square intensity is 13.3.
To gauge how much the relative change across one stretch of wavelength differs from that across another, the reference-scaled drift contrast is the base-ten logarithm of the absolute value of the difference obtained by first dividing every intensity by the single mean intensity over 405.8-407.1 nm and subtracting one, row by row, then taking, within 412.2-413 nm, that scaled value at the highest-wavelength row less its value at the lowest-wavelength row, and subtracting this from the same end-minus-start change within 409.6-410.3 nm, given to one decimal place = -1.0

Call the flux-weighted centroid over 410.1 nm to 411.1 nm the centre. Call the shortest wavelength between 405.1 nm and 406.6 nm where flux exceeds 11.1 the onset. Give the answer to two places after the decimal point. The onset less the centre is -5.46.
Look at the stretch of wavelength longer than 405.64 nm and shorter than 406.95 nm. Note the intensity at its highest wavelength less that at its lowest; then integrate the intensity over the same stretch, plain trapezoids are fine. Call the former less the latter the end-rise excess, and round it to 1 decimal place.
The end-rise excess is -13.4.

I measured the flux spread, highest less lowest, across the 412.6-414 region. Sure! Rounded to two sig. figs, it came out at 2.4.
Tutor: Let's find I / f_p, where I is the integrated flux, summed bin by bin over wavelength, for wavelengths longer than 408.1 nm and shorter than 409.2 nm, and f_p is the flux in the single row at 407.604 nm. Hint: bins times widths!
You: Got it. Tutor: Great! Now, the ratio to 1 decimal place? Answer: 1.5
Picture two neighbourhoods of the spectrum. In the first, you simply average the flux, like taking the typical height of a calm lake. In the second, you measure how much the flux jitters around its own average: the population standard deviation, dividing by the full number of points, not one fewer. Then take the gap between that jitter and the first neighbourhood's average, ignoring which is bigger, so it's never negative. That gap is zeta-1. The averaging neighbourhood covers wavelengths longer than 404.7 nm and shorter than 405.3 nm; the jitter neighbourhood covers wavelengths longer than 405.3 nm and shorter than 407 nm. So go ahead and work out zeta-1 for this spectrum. 9.7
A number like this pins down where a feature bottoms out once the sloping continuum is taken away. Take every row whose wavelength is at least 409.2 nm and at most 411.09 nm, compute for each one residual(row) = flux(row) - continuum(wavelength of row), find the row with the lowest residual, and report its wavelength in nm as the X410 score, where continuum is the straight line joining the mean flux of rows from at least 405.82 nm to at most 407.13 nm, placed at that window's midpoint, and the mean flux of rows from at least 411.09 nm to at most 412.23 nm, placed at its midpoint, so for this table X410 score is 410.240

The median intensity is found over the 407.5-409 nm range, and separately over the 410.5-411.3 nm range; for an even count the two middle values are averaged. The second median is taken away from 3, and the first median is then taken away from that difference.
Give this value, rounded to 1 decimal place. -22.8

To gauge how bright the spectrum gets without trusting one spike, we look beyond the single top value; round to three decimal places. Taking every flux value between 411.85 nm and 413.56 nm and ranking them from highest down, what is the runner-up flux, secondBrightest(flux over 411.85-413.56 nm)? 12.870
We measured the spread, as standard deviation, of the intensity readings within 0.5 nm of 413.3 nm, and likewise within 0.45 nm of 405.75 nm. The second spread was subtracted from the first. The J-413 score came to -0.04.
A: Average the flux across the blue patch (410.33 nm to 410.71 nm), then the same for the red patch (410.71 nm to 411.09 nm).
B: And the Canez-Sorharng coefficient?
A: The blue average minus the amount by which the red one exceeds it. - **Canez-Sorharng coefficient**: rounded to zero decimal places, 11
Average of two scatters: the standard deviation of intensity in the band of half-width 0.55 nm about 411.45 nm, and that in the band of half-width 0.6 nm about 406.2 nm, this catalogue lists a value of 0.7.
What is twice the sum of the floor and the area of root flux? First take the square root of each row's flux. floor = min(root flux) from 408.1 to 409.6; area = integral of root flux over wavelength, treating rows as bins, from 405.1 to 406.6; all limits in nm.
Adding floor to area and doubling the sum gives 16.9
